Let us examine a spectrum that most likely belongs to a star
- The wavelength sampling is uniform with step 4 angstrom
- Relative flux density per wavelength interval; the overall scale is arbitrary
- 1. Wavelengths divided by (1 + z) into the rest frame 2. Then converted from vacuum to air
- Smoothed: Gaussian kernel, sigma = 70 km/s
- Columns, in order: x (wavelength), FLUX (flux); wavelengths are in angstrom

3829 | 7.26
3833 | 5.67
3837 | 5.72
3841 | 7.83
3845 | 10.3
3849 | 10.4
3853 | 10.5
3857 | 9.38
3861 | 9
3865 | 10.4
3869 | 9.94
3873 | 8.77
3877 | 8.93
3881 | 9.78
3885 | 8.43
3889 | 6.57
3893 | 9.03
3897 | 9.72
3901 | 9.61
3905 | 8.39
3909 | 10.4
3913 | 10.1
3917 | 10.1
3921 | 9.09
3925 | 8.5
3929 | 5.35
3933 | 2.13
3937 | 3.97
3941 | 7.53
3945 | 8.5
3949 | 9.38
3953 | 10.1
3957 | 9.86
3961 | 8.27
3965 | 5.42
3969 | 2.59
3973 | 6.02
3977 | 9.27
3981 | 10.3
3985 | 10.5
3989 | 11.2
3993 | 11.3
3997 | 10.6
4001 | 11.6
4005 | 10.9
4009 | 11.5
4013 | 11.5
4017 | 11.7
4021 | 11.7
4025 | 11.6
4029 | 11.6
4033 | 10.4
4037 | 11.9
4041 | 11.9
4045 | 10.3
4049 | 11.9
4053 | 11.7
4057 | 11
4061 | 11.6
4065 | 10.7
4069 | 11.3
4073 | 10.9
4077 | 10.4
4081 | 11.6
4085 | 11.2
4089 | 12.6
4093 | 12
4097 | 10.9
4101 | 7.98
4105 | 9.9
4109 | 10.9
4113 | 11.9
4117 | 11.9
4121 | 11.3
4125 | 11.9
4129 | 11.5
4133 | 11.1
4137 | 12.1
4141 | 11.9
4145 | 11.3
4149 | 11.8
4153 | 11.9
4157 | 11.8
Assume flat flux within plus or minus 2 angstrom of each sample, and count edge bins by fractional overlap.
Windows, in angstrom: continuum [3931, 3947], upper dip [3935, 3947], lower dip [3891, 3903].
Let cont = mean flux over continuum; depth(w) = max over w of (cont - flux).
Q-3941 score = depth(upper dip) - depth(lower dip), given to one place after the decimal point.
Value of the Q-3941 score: 5.1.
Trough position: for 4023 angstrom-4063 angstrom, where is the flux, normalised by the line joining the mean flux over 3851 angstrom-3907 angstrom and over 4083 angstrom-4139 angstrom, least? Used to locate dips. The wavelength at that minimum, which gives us 4045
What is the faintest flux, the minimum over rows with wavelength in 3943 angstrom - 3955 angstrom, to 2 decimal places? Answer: 8.50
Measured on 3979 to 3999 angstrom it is 10.30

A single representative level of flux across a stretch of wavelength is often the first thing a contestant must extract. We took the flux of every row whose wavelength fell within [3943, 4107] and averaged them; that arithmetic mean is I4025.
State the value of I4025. 10.4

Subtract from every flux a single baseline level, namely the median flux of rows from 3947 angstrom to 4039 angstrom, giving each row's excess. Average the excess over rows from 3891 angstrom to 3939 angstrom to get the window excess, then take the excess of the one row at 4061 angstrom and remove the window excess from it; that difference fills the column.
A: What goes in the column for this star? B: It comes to 3.6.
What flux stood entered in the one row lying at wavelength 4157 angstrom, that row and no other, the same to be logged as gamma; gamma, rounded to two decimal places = 11.80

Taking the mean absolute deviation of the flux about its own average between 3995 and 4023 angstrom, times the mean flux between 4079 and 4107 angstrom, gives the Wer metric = 3.8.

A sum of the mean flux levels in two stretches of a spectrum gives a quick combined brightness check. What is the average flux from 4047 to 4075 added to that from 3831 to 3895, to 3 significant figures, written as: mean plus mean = 20.1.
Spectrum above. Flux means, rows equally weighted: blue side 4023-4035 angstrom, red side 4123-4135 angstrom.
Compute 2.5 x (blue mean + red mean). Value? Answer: 57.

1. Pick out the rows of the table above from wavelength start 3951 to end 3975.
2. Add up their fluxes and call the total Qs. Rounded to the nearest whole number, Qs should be 42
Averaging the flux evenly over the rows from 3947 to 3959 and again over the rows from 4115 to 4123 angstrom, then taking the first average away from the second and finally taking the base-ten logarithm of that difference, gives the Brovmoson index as 0.26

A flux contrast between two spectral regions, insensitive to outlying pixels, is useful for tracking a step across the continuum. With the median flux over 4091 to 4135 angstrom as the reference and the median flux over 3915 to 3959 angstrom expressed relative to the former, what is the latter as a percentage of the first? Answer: 75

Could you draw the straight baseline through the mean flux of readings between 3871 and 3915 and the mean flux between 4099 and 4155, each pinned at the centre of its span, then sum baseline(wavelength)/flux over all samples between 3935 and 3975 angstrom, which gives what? 16.1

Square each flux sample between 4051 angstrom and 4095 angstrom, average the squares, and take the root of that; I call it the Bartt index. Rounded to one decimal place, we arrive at 11.4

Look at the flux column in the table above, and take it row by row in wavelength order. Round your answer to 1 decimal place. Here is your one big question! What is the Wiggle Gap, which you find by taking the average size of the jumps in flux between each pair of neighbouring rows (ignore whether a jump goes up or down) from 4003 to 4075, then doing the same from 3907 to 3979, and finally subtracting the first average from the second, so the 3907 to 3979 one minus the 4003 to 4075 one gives 1.2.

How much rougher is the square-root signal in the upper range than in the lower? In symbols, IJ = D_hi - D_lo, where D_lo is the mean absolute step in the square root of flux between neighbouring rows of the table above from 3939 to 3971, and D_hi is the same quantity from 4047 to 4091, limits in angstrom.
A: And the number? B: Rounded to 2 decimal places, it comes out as -0.18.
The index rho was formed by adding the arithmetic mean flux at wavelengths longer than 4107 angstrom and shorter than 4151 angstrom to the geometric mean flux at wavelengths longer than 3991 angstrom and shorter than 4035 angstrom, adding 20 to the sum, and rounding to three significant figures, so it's 42.9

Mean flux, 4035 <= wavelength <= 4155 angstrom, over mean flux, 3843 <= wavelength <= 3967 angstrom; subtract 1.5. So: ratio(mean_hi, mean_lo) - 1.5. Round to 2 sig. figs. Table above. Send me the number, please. -0.19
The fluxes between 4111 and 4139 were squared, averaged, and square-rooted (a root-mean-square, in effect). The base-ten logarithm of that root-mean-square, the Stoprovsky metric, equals 1.07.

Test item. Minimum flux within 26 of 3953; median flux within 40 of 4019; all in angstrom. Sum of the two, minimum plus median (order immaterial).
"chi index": 13.6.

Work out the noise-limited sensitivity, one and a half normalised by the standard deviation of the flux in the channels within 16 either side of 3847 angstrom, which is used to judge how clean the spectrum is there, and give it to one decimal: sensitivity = 0.8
